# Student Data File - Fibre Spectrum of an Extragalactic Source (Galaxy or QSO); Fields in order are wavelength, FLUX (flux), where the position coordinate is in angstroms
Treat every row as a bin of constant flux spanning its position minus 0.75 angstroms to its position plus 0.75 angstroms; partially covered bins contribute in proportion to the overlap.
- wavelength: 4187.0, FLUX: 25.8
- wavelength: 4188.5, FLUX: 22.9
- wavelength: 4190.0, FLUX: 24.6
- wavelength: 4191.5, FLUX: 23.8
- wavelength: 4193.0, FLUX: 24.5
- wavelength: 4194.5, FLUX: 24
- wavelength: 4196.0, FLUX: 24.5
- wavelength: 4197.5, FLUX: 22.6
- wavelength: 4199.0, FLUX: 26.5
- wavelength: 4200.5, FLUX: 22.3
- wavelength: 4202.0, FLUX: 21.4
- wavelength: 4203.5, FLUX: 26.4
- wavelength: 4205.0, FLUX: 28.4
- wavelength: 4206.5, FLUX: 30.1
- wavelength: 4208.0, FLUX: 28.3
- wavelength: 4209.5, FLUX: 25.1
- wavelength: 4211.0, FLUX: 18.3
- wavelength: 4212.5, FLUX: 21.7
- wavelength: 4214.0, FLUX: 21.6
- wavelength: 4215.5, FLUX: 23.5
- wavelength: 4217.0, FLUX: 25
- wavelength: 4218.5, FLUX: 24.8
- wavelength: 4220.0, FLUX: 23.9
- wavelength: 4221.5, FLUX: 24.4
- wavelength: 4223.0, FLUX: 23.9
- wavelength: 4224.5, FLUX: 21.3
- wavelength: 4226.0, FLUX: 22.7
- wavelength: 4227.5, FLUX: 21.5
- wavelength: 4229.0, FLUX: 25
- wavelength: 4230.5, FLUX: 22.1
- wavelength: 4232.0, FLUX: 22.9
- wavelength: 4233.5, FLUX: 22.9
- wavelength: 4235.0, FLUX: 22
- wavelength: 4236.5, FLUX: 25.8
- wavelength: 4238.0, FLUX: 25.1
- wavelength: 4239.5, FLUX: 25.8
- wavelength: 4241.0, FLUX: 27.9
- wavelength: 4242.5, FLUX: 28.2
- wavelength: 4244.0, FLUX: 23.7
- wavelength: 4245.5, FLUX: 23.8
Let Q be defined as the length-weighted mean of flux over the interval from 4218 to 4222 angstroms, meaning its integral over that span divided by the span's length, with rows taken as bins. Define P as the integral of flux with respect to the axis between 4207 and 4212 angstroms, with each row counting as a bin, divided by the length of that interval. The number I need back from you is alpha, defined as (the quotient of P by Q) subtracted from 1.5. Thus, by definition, 0.51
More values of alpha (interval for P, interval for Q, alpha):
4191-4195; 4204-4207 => 0.67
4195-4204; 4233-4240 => 0.52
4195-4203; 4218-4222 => 0.53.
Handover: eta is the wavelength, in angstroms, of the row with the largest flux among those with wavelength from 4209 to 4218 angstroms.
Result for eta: 4209.5 angstroms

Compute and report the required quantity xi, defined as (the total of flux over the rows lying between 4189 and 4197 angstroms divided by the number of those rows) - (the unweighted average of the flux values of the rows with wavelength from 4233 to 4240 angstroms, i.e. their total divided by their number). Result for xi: 0.0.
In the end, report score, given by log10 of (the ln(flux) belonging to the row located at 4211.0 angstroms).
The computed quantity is 0.463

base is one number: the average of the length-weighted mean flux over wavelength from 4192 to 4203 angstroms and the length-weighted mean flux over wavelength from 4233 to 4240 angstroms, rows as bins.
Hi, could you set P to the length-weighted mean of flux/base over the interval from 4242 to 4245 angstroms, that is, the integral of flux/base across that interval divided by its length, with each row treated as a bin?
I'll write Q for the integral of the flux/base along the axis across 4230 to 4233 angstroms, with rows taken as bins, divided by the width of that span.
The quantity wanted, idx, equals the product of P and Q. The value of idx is 1.00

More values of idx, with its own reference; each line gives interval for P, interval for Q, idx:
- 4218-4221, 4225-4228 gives 0.93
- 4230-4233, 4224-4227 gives 0.86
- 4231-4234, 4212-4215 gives 0.86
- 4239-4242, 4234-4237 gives 1.11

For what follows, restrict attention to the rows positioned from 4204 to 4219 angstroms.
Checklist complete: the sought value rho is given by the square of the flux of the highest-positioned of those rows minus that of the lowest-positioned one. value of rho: -192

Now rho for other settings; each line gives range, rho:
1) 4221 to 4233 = -71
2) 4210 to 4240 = 331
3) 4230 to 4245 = 73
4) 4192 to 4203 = -142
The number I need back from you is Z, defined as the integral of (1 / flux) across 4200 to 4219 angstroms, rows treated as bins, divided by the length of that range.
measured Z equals 0.0417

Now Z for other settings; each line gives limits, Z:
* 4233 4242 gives 0.0402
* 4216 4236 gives 0.0431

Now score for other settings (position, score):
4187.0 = 0.512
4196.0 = 0.505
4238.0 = 0.508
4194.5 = 0.502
